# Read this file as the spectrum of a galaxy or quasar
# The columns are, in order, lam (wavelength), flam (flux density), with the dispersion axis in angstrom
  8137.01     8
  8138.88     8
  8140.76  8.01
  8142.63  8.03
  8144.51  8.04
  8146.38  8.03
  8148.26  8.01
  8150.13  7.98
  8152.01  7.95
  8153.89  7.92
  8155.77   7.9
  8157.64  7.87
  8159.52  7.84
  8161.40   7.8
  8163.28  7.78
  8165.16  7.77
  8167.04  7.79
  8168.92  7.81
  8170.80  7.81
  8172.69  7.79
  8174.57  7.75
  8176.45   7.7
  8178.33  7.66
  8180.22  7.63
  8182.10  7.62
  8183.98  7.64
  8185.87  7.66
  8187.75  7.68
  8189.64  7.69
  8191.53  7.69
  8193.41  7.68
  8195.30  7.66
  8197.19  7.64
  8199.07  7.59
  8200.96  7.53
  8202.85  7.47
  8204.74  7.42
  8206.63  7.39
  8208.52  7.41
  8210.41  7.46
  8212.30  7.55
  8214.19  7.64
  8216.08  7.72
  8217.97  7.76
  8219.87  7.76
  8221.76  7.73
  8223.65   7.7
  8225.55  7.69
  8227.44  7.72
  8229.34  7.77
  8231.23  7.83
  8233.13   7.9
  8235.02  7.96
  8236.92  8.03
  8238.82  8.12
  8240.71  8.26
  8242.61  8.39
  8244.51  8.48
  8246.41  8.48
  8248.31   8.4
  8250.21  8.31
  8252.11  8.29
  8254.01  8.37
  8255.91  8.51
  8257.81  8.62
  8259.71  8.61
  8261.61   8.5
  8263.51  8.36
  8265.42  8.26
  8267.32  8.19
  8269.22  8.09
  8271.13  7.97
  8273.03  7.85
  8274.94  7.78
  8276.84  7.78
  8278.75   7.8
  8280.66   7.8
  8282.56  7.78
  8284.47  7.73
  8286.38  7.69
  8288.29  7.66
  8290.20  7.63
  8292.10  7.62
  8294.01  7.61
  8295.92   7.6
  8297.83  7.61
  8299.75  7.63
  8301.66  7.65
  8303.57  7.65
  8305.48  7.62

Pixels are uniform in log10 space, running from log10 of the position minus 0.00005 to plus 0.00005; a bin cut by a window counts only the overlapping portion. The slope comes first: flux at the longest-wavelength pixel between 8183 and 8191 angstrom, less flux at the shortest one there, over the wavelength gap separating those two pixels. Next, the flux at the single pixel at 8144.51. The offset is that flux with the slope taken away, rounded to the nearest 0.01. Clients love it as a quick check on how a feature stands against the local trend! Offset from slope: 8.03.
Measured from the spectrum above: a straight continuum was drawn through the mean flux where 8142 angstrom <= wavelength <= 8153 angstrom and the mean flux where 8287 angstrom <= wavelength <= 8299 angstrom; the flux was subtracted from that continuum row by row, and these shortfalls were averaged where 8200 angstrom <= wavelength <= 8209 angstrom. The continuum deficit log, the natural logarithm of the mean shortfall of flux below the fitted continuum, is -0.9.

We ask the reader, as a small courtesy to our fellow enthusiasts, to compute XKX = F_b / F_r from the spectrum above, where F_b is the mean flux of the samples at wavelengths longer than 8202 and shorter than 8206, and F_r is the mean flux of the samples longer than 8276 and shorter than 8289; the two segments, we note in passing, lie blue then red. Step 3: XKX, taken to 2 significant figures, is 0.96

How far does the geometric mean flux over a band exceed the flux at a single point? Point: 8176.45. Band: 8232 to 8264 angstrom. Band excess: 0.63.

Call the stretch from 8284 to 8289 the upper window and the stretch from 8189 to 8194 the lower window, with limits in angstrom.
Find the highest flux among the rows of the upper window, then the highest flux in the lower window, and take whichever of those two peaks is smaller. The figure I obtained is 7.69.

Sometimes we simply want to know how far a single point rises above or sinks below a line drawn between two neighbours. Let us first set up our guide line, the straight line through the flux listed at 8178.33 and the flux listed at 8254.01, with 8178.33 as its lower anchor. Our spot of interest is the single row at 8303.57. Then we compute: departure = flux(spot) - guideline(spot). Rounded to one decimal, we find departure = -1.2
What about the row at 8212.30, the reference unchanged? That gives -0.4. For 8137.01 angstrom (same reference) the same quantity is 0.7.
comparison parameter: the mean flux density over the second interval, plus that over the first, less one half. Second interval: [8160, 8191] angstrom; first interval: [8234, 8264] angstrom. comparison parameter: 15.6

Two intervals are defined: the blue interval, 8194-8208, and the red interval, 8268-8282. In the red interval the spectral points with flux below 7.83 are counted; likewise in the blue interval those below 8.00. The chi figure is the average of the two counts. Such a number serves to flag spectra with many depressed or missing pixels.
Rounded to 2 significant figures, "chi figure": 5.5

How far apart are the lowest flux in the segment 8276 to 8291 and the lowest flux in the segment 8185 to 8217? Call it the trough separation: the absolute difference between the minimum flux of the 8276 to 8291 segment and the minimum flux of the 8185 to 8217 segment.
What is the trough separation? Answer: 0.24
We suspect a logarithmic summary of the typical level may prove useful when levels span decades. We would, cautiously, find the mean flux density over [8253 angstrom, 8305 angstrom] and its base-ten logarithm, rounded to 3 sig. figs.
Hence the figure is 0.900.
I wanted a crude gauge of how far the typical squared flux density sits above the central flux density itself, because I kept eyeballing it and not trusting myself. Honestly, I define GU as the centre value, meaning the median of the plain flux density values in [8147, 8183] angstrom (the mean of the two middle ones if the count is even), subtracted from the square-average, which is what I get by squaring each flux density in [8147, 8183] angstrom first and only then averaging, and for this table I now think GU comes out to 53.2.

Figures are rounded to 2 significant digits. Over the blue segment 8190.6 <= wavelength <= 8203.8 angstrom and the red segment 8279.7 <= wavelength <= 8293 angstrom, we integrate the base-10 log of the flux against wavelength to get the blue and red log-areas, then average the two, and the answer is 12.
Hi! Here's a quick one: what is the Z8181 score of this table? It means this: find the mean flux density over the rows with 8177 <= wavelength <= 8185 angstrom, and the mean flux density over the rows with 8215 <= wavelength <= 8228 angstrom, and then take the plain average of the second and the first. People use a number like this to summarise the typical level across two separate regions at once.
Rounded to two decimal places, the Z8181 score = 7.68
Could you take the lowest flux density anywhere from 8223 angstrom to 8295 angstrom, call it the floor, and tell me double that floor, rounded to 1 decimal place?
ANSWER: 15.2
